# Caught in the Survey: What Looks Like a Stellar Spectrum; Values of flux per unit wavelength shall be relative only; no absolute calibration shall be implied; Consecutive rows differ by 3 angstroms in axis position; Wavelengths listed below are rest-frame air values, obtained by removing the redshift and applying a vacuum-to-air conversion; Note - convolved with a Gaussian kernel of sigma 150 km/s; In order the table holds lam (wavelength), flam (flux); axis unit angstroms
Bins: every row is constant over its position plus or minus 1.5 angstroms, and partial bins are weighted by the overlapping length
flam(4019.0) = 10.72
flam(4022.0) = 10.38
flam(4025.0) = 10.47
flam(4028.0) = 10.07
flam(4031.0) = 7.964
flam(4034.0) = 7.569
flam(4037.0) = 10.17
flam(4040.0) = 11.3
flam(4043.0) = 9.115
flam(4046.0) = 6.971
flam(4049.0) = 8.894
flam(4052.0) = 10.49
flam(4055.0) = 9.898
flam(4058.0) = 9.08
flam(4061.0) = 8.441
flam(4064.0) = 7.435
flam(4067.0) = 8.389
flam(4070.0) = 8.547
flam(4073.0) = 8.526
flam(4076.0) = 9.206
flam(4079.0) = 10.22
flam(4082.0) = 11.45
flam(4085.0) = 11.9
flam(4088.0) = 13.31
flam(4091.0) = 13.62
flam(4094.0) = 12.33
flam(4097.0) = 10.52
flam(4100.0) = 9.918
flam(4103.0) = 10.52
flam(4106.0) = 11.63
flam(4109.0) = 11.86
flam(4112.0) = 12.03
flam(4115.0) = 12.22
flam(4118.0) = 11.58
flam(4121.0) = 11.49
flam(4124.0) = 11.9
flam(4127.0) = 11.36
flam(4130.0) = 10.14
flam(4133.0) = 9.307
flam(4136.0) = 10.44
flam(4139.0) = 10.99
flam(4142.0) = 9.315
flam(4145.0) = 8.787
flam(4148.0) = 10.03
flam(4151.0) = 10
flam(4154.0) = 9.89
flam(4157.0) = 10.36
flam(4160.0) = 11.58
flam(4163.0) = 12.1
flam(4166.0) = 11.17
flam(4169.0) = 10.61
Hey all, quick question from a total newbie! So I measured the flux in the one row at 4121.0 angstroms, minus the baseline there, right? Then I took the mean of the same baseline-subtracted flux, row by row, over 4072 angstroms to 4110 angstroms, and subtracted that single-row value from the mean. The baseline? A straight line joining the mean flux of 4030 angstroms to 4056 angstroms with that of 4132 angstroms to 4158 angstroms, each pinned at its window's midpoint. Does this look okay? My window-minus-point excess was -0.1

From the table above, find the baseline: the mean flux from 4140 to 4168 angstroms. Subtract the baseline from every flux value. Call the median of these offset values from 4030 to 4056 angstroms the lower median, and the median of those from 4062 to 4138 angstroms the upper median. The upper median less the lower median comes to 2.2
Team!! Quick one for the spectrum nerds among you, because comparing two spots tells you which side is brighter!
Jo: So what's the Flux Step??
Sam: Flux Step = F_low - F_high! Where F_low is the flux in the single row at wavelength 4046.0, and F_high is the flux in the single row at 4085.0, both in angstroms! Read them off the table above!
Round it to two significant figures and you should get -4.9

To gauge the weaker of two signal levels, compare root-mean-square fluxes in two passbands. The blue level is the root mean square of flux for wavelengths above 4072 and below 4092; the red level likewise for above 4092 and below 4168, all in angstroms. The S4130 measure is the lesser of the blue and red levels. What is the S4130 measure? 10.9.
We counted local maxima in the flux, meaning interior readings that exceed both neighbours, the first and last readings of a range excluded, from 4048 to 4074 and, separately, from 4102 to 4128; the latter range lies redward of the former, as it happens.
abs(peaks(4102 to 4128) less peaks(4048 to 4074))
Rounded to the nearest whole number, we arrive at 0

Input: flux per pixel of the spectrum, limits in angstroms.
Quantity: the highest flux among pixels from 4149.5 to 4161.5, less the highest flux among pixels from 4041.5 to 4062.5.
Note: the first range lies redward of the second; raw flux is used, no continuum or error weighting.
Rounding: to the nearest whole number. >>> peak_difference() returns 1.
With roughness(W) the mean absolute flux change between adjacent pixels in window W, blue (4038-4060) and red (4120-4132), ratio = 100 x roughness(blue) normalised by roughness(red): 213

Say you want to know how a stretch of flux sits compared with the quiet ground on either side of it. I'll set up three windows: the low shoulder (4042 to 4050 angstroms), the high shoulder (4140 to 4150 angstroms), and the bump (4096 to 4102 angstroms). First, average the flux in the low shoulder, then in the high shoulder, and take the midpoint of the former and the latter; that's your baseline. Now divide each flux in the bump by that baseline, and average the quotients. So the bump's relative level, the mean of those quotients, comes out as 1.15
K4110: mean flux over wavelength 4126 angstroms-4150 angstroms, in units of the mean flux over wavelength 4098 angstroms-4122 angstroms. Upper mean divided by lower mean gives 0.88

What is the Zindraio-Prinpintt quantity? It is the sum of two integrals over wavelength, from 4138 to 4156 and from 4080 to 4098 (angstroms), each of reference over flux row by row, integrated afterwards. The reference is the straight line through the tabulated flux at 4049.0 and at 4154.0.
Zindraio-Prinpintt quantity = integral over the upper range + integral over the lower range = 31.9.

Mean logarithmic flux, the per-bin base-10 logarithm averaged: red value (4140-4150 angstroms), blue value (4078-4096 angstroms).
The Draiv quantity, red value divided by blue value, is 0.90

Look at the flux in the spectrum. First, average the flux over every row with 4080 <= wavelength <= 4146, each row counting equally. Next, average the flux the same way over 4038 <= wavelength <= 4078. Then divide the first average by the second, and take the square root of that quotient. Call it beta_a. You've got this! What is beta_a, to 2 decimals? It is 1.12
